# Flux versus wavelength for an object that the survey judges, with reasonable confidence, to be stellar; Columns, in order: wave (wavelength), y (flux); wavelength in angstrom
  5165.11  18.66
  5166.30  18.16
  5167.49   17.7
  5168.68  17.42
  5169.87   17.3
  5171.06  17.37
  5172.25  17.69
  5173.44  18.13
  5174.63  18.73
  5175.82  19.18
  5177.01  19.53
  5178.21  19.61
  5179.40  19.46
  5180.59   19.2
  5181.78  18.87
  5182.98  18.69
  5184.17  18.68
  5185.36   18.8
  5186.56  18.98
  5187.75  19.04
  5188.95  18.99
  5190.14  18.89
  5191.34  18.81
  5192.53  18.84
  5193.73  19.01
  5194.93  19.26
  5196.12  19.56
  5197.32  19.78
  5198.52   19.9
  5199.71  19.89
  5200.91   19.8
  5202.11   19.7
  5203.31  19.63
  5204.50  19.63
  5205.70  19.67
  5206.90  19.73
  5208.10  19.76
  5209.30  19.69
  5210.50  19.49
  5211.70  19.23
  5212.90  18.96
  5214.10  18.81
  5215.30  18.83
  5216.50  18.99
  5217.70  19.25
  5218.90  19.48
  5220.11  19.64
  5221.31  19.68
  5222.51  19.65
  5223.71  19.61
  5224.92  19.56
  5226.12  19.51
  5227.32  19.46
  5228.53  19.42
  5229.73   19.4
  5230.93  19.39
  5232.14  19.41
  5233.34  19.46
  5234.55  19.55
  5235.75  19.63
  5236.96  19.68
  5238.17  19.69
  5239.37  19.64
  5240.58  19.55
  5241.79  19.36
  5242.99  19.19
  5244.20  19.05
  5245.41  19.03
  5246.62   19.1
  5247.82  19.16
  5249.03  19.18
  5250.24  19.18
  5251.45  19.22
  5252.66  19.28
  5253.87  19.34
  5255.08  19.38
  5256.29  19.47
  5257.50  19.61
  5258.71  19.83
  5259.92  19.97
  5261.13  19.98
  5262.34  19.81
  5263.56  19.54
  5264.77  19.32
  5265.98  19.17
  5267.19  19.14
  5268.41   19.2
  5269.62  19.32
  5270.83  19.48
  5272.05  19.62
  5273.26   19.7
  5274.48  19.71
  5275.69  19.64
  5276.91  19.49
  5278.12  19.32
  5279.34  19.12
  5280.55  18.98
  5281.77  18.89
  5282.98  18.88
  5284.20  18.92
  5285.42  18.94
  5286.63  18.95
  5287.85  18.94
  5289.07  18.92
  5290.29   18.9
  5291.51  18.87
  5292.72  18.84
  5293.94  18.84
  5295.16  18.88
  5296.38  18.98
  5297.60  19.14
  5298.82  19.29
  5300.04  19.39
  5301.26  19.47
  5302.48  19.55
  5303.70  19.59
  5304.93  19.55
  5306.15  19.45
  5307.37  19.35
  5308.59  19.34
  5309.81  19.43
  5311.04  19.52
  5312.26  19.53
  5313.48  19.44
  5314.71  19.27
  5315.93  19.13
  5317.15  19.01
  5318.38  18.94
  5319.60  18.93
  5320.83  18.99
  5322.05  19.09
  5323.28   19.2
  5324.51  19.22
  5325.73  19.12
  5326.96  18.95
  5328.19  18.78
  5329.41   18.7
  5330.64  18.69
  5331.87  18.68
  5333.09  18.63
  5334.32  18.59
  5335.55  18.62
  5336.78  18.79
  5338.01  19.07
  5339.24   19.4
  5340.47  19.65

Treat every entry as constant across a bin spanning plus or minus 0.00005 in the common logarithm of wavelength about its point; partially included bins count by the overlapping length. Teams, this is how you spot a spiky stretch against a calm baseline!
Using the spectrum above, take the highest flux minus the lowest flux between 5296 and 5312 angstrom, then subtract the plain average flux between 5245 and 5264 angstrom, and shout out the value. -18.8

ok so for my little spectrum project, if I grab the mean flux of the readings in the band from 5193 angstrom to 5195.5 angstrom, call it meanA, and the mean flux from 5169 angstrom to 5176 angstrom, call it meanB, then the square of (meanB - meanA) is 1.14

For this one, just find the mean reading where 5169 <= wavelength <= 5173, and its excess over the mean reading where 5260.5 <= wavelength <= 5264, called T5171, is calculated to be -2.3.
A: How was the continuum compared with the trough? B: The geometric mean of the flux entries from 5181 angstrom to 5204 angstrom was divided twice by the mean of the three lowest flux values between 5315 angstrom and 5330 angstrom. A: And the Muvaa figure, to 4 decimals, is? 0.0543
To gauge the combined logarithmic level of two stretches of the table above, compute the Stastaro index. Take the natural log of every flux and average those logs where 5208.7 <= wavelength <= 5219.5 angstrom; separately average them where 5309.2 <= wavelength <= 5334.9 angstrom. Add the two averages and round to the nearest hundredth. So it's 5.90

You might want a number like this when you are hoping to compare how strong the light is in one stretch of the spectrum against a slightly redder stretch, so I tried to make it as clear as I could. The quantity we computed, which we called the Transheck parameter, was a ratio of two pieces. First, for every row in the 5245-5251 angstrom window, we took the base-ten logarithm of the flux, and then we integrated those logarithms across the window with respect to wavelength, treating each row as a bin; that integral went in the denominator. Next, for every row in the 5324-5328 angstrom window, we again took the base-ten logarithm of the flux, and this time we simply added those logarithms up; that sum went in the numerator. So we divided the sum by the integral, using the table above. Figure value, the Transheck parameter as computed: 0.50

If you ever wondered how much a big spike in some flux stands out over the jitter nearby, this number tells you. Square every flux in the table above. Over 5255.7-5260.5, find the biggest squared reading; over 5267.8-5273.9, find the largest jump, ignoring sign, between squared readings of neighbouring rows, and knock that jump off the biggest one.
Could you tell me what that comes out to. 393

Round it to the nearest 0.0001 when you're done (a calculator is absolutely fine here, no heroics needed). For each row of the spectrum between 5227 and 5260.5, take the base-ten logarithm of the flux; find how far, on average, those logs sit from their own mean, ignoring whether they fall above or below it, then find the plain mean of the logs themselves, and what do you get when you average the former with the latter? 0.6461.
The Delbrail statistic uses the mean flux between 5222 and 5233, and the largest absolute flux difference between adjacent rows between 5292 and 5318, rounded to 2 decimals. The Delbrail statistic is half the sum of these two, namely 9.83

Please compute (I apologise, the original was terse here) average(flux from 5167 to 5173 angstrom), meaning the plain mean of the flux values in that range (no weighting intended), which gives 17.5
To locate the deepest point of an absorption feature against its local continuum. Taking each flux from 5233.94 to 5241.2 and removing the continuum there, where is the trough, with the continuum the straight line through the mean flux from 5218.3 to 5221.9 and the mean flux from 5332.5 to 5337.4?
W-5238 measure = 5234.55 angstrom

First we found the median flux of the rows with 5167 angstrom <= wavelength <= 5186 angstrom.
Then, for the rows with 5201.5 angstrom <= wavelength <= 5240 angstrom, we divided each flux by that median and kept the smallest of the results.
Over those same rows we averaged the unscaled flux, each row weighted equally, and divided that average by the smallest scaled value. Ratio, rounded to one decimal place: 19.4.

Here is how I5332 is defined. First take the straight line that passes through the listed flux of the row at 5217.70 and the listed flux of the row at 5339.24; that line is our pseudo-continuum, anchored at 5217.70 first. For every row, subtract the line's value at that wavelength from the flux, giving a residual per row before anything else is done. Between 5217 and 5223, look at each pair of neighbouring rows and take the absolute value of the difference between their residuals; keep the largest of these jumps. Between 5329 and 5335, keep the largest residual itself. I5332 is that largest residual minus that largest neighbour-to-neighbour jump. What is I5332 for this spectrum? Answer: -0.9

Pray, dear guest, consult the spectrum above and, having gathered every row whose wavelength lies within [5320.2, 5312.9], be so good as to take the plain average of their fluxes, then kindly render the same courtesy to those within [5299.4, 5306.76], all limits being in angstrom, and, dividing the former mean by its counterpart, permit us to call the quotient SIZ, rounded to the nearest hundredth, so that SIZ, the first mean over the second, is 0.98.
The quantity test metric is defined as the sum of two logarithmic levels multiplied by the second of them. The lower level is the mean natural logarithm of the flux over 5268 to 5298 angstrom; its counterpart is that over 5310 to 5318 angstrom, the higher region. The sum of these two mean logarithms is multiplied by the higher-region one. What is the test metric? 17.5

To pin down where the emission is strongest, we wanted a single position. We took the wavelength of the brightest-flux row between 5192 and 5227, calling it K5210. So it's 5198.52 angstrom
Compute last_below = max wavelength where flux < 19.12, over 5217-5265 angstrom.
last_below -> 5246.62 angstrom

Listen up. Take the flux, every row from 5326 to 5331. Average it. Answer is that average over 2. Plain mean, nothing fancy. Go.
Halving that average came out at 9.4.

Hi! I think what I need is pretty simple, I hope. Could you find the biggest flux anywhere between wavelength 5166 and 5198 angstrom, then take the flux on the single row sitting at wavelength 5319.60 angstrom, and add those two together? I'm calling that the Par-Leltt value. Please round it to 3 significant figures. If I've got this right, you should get 38.7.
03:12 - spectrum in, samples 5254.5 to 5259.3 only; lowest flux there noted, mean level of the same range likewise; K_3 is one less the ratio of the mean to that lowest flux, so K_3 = -0.010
